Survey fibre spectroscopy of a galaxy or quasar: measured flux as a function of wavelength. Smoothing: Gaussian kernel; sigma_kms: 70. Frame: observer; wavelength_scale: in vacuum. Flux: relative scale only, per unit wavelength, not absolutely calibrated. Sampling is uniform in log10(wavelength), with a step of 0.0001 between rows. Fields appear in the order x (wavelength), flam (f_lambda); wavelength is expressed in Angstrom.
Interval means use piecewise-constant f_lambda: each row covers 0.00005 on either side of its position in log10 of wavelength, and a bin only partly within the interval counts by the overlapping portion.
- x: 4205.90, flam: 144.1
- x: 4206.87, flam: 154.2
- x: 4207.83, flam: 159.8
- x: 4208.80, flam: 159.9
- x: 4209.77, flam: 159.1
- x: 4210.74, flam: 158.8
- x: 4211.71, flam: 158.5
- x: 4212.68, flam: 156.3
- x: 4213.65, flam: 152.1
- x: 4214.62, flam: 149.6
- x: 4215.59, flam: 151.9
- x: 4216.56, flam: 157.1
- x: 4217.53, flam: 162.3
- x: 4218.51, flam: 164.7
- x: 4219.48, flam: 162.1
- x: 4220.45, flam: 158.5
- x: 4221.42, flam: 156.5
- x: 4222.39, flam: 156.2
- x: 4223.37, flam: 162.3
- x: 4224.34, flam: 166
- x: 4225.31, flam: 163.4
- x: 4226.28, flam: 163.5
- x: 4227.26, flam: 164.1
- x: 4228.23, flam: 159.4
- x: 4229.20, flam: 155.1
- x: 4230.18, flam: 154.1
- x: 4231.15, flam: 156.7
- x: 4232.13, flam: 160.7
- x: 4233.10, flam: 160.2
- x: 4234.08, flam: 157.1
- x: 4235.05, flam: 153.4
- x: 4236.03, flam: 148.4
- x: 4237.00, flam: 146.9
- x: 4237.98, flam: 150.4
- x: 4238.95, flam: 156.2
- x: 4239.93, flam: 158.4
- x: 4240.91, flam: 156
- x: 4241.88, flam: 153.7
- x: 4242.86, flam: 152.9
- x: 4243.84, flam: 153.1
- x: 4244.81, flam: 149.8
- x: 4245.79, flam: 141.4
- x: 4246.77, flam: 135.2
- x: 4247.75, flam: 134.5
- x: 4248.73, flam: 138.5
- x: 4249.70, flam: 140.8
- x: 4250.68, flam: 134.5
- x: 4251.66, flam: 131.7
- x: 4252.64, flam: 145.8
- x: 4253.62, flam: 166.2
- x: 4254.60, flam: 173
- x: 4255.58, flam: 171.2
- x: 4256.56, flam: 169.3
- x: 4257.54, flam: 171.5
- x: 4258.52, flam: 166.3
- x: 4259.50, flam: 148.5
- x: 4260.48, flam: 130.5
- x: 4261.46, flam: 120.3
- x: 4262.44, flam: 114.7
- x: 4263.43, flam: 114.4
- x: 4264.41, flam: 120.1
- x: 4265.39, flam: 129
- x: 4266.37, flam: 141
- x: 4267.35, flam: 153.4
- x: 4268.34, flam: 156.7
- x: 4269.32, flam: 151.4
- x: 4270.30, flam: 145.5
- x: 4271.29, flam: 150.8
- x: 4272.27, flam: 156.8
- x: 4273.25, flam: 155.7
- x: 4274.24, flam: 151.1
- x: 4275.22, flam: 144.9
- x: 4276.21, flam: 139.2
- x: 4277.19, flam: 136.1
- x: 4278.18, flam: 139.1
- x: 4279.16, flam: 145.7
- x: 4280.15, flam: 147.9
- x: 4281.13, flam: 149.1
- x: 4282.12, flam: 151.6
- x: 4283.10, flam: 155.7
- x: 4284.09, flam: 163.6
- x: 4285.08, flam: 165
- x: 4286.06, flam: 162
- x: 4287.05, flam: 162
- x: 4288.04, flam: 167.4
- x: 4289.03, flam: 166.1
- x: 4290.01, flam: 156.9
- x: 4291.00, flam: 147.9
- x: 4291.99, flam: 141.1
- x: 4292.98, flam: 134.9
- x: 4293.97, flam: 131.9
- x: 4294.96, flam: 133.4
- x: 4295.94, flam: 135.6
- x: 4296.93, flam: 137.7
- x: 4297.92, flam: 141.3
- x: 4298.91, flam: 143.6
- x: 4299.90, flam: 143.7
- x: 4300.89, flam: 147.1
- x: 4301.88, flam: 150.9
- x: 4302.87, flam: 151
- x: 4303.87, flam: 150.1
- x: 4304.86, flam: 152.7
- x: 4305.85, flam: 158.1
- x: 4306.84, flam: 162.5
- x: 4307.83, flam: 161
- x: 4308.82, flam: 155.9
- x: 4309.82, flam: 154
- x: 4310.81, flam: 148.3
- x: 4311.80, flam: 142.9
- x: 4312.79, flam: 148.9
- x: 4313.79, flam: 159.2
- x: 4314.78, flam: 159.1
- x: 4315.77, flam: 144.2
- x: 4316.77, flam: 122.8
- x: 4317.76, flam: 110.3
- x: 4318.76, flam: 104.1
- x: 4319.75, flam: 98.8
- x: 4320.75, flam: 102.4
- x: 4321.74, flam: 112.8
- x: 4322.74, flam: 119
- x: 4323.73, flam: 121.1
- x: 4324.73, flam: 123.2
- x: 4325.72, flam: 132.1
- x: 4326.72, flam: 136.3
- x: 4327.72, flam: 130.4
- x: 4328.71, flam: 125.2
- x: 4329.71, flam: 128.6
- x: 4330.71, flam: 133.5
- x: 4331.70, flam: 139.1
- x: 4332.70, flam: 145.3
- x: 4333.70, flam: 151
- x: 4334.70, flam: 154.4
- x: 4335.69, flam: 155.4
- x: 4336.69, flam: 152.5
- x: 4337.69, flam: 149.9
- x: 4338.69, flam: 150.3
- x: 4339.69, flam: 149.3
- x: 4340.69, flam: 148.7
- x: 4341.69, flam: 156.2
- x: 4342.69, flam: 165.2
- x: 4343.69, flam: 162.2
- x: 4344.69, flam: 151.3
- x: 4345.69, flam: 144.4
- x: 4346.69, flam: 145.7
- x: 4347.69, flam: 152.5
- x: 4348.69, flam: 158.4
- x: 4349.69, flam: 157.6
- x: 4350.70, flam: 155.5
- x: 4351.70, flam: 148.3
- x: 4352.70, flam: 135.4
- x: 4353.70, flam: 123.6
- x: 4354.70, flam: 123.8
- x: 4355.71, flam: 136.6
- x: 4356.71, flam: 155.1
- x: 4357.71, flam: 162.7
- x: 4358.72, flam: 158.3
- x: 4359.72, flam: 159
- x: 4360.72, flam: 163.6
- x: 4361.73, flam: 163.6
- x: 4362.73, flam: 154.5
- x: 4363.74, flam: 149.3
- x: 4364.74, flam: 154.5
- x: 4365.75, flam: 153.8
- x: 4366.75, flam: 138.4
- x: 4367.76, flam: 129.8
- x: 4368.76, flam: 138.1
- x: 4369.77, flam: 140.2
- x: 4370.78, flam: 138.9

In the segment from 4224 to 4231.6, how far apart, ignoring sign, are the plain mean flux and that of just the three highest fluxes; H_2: 4.2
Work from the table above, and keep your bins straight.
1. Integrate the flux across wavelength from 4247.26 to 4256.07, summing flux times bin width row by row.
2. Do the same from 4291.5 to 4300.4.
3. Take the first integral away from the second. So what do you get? -78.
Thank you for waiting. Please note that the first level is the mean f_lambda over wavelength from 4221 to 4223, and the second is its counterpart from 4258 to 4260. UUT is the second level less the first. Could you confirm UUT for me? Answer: 1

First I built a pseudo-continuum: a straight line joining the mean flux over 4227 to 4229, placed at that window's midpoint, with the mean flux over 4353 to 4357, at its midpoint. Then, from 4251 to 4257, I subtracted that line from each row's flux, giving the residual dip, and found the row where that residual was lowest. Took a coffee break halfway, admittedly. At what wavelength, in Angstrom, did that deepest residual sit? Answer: 4251.66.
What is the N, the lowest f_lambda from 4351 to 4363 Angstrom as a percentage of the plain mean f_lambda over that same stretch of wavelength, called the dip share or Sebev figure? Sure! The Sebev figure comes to 83.1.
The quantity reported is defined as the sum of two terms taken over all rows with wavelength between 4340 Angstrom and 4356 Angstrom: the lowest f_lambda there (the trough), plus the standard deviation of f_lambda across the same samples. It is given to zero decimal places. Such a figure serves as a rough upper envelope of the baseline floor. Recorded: 136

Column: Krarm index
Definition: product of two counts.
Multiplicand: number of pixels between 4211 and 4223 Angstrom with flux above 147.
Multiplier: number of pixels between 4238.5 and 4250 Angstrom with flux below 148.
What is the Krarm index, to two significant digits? 60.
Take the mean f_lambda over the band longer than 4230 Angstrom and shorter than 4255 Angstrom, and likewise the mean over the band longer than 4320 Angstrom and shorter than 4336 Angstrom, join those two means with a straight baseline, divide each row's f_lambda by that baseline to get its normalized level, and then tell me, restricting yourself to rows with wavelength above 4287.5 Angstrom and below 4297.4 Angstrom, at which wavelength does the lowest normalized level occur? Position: 4293.97 Angstrom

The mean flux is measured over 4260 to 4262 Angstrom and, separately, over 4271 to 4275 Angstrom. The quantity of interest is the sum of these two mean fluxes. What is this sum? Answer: 279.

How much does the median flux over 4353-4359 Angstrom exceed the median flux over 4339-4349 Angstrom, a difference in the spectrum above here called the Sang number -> -6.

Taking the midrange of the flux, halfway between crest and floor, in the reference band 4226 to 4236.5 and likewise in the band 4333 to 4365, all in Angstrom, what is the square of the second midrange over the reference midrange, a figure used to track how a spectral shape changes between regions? 0.85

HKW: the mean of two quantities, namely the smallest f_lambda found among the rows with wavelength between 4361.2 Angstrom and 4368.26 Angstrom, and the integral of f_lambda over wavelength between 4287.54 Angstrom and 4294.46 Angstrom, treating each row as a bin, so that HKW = 582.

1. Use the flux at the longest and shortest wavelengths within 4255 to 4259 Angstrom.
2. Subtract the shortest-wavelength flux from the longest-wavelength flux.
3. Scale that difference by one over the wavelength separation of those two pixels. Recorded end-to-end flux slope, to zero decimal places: -2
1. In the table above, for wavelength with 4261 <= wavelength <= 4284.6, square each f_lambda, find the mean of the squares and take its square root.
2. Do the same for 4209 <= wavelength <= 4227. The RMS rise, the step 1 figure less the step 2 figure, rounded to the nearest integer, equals -15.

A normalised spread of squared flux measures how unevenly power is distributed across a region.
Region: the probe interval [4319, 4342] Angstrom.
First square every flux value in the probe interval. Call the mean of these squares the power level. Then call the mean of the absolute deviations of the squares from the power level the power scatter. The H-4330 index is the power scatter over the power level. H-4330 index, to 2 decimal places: 0.20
